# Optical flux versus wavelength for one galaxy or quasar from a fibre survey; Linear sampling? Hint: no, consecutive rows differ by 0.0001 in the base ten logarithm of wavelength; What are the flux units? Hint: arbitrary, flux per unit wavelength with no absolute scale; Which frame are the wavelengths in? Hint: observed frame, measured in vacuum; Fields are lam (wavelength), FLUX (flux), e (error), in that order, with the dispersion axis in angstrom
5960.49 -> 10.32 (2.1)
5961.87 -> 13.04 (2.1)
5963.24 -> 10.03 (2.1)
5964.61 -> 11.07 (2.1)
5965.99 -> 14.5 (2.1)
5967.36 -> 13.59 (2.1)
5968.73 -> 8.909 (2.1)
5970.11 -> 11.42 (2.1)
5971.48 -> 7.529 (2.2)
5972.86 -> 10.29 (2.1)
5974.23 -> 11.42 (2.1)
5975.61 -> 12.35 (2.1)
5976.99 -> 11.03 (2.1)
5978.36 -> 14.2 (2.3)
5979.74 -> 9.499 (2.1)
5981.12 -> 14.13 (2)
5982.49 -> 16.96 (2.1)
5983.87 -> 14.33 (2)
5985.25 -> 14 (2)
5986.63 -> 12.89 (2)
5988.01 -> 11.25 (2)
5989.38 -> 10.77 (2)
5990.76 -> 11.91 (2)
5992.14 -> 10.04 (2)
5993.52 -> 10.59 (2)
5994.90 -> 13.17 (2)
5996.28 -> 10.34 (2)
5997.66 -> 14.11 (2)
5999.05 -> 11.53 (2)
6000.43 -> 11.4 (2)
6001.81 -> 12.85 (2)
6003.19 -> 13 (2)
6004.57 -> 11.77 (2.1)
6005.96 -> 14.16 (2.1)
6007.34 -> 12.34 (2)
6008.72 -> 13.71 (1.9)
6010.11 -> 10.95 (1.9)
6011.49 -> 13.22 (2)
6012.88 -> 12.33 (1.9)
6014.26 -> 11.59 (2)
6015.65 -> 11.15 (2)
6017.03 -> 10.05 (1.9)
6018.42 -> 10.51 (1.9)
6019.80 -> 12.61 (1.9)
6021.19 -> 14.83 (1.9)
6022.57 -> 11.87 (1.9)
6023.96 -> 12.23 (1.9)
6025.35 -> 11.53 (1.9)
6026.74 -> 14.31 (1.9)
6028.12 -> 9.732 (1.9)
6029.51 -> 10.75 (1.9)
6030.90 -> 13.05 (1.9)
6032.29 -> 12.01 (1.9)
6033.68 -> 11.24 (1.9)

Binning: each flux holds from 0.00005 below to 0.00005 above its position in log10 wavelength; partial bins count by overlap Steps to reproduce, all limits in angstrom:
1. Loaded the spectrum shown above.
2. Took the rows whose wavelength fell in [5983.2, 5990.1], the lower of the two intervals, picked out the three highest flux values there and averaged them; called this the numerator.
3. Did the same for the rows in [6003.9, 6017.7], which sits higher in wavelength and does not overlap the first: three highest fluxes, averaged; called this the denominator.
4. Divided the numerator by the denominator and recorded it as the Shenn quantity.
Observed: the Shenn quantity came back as 1.00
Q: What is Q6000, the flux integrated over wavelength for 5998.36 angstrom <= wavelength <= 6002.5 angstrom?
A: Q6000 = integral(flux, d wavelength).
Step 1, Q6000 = 49.4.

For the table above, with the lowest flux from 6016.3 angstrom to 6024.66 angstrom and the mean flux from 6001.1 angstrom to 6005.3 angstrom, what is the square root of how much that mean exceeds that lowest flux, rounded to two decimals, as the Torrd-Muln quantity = 1.58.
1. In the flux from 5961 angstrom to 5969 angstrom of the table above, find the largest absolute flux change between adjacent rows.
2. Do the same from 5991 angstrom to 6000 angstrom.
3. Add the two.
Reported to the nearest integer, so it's 8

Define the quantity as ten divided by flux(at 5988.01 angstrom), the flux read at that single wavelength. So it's 0.89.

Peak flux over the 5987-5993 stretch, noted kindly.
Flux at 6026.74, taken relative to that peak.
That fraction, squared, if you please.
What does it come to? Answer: 1.44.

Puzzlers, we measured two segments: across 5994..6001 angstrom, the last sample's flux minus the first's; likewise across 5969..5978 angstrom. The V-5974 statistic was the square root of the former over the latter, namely 2.1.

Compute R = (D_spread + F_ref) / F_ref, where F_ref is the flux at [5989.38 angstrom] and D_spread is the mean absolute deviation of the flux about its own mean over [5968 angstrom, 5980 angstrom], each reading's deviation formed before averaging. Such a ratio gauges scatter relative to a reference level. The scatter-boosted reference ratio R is 1.14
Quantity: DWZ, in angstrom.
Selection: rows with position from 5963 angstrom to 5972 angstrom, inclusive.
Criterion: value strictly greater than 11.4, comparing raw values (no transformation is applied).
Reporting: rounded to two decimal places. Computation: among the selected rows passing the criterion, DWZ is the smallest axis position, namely 5965.99 angstrom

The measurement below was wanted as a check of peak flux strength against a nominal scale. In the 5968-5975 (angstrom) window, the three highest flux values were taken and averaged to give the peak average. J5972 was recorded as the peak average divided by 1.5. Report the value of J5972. 7.4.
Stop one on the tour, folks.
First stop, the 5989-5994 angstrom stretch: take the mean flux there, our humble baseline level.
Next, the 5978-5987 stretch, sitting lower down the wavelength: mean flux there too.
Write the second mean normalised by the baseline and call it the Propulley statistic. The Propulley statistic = 1.27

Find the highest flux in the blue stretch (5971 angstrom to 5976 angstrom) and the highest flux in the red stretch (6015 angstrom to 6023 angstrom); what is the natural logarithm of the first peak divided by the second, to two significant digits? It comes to -0.18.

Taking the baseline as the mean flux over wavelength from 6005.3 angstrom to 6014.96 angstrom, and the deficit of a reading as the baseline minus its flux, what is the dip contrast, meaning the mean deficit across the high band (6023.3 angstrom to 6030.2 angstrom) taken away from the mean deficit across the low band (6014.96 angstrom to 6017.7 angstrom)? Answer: 1.1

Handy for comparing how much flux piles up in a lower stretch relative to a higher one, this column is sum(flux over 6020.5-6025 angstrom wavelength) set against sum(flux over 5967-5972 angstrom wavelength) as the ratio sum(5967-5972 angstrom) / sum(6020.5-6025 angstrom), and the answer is 1.06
